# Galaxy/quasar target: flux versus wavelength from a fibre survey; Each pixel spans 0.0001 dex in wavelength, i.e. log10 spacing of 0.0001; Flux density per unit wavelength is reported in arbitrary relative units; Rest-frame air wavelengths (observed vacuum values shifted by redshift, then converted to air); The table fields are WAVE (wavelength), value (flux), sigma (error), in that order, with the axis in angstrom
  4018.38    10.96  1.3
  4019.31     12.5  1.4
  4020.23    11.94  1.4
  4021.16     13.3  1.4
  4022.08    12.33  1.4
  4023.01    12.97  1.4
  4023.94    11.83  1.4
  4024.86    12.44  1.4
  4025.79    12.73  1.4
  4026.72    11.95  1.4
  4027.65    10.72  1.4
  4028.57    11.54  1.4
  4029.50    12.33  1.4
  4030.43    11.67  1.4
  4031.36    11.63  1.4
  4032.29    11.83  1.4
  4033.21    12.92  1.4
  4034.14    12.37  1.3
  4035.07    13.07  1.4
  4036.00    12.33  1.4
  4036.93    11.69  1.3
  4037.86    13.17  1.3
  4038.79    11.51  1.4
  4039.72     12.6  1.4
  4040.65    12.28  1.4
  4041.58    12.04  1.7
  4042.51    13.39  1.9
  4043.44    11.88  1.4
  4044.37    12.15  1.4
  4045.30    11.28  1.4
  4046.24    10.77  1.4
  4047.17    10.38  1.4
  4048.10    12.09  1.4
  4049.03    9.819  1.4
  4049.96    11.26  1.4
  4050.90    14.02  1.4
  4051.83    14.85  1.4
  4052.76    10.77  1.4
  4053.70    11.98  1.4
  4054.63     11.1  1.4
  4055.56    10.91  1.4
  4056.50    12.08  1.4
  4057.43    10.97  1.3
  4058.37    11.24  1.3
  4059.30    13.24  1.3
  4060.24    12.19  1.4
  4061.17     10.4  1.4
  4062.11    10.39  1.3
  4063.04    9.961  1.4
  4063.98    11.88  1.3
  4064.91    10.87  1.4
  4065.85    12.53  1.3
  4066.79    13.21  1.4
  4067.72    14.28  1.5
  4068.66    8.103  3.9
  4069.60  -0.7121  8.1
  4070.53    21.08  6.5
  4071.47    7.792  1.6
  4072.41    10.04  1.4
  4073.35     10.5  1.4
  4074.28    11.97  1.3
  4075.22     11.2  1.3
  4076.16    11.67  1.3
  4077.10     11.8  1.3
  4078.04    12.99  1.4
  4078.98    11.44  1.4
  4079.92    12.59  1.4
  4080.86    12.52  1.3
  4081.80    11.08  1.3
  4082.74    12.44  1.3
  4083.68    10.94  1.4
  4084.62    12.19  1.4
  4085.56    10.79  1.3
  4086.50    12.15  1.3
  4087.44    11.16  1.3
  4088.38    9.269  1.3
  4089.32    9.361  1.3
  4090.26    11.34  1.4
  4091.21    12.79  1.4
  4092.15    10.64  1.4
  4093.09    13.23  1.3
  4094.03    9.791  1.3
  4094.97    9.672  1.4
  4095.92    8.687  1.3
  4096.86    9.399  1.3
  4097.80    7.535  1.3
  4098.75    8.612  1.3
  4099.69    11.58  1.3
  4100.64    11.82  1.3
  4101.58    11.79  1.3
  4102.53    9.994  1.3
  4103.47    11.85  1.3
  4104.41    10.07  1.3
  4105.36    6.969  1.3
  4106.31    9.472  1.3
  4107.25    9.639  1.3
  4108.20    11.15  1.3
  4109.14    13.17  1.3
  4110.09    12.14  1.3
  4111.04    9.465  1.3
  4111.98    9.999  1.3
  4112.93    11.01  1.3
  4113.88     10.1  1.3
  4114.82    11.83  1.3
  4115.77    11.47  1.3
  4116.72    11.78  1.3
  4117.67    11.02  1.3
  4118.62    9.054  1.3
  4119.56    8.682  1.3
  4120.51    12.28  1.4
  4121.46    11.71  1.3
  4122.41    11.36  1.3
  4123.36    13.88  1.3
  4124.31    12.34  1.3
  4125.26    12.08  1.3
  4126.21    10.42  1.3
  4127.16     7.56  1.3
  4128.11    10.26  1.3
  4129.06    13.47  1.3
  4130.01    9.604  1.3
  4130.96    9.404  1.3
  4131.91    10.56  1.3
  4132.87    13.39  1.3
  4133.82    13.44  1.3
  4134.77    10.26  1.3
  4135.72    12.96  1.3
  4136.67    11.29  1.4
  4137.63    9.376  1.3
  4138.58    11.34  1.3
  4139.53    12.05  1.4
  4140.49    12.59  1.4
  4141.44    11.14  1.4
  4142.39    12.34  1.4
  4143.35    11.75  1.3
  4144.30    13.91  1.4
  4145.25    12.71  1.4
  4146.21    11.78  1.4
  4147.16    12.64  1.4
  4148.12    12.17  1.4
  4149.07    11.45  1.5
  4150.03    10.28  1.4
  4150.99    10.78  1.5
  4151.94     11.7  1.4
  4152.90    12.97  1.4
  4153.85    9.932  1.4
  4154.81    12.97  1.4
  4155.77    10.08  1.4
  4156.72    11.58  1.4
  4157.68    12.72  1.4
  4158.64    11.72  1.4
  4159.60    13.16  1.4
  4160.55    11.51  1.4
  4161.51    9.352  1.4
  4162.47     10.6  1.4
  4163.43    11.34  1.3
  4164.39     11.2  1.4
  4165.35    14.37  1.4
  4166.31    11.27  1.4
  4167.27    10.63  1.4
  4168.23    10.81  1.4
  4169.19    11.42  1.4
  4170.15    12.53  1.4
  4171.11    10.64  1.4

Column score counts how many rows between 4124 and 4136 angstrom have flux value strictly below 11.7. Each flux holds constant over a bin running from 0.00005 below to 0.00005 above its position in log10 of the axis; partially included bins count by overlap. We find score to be 7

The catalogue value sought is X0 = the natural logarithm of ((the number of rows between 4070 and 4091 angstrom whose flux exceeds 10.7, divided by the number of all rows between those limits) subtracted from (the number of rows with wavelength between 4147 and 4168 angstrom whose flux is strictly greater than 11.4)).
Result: 2.42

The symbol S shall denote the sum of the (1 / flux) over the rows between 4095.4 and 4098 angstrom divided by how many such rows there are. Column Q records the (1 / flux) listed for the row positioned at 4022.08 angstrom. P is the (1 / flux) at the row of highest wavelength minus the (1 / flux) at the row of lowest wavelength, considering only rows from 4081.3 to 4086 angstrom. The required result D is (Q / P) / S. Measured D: 283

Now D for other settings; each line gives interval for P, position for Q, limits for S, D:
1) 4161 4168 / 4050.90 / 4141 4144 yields -65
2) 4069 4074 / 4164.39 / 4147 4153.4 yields 1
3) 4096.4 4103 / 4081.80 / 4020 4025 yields -177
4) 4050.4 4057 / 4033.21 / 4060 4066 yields 75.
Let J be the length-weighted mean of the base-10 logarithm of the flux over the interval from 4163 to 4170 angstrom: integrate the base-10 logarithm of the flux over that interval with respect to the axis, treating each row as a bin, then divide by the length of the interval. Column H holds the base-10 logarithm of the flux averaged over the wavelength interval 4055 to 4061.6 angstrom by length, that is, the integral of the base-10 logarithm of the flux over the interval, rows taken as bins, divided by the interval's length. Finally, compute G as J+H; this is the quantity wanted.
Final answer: 2.13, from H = 1.06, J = 1.06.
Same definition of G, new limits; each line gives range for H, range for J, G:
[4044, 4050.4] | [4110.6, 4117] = 2.08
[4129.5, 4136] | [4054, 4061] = 2.12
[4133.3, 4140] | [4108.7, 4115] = 2.10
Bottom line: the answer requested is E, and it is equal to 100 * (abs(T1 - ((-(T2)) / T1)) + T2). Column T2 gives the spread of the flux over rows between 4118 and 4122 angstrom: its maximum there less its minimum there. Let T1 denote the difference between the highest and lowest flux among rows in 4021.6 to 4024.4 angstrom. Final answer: 789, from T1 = 1.1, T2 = 3.6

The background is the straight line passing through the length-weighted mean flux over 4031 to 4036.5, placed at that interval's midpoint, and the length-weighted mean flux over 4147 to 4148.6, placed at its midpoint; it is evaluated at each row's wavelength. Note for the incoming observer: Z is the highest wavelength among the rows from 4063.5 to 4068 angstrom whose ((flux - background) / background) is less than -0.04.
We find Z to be 4064.91 angstrom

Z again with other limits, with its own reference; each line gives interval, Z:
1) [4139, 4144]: 4143.35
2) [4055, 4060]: 4058.37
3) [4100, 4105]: 4104.41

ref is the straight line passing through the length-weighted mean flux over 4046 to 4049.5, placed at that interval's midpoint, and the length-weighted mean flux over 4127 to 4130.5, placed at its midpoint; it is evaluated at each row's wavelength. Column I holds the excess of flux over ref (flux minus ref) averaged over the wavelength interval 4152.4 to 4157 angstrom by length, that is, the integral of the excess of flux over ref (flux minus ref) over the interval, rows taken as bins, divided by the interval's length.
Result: 1.1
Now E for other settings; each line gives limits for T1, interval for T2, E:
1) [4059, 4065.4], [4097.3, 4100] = 856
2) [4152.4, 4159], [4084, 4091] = 692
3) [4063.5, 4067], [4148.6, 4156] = 668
